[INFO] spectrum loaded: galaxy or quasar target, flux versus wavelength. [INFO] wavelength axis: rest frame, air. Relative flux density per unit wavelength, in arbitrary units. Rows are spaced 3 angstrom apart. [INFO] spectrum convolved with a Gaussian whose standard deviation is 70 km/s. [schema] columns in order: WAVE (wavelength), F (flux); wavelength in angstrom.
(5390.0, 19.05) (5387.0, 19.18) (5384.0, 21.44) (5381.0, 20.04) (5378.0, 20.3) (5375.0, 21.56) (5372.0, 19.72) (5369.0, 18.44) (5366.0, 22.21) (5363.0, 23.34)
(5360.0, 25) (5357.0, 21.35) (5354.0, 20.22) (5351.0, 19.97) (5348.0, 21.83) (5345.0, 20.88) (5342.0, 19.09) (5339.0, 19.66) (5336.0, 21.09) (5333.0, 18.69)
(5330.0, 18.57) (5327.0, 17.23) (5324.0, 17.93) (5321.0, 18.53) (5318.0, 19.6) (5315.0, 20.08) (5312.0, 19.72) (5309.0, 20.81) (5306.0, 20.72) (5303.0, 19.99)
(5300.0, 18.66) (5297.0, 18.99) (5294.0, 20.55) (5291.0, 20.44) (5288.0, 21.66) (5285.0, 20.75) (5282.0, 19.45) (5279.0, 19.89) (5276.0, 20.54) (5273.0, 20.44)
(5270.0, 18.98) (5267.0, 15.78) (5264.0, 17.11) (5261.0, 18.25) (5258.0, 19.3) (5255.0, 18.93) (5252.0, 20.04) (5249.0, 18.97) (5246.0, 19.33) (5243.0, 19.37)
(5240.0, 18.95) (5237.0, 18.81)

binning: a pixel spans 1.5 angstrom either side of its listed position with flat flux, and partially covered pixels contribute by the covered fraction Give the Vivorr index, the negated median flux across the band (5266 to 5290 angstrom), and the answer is -20.2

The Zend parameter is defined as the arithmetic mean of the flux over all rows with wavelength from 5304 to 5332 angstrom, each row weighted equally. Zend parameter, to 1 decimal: 19.2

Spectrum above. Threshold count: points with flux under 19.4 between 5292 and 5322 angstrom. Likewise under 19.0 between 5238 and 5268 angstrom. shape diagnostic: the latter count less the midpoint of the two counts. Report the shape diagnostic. 1.5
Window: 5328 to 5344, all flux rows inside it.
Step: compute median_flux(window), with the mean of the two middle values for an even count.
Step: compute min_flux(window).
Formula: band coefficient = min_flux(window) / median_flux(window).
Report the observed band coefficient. 0.973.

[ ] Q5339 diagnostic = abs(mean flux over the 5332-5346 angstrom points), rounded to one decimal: 19.9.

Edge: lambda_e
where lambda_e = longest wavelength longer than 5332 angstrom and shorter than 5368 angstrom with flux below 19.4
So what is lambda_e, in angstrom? 5342.0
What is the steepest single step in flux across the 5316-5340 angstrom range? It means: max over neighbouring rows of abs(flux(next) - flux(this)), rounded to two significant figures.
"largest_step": 2.4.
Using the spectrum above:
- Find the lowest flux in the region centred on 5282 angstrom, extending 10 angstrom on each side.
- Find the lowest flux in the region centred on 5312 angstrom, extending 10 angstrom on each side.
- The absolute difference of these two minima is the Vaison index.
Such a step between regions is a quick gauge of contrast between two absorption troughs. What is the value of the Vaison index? 0.9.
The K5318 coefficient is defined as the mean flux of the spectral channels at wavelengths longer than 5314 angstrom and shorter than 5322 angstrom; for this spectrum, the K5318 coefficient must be 19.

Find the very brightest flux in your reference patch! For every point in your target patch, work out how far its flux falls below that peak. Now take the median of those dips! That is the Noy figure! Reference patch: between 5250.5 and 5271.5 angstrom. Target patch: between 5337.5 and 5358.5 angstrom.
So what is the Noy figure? -0.2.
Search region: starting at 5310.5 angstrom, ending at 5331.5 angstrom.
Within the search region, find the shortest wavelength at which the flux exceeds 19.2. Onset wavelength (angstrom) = 5312.0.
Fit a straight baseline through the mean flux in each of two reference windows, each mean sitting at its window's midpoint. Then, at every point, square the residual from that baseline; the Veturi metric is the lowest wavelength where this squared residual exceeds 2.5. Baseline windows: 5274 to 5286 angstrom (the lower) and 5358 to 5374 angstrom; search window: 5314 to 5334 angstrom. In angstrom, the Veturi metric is 5321.0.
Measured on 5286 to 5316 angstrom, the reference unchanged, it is 5300.0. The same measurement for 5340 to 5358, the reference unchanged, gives 5342.0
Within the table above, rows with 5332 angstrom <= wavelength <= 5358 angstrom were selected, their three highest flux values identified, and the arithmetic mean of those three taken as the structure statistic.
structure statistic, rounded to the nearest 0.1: 21.4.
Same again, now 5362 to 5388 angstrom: 22.4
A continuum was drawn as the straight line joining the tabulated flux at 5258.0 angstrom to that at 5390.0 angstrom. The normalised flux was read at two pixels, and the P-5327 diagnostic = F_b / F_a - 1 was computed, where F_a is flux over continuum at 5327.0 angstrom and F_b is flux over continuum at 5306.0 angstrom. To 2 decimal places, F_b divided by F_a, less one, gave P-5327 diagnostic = 0.20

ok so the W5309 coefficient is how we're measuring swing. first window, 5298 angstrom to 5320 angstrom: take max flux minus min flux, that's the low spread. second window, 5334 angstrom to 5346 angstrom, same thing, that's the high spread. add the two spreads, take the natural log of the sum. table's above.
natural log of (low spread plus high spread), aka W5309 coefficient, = 1.42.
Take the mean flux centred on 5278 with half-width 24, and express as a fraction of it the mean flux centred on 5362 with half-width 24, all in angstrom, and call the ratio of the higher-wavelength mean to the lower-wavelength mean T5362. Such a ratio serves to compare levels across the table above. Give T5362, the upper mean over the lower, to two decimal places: 1.08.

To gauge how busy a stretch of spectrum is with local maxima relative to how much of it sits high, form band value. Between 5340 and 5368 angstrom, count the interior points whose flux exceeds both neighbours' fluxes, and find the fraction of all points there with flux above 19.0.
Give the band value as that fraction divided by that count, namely 0.50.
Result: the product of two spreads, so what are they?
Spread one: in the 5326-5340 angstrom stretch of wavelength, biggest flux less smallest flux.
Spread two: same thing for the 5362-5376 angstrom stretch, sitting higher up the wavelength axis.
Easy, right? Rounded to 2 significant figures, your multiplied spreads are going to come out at 19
